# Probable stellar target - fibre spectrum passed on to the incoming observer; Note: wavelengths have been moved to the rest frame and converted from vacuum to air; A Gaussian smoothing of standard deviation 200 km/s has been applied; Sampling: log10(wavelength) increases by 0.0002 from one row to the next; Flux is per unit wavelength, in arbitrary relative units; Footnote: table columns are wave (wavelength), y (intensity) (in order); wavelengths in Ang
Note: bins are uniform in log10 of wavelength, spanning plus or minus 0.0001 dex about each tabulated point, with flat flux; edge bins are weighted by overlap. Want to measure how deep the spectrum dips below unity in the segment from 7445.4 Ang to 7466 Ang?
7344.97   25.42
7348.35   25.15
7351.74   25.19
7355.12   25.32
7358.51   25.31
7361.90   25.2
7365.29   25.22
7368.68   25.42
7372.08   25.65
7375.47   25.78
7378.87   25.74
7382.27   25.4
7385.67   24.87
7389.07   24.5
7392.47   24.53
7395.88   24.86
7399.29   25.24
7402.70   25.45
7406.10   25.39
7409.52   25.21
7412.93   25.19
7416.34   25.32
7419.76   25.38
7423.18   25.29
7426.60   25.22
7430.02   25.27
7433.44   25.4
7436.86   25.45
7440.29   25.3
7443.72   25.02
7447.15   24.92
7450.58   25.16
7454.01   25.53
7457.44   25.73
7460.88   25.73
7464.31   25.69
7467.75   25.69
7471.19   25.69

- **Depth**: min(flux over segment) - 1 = 23.9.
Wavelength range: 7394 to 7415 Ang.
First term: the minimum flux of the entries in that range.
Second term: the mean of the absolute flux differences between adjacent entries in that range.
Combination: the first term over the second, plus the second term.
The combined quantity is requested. 146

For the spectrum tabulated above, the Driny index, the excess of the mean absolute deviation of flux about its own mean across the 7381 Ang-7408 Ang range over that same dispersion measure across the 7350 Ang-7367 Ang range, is 0.29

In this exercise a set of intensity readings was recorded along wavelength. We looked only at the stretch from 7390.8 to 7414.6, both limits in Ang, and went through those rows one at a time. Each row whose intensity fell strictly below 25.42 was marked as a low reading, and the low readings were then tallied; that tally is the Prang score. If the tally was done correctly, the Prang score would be 6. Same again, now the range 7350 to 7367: 5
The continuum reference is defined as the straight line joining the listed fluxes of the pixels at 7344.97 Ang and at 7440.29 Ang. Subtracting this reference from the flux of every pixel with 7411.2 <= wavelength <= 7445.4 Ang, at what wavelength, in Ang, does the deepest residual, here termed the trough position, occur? 7443.72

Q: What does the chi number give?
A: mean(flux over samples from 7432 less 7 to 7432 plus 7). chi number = 25.3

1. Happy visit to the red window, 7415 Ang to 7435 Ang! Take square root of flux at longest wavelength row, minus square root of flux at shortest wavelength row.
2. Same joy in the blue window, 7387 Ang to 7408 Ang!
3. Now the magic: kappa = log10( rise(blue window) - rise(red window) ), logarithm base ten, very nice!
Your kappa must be -1.1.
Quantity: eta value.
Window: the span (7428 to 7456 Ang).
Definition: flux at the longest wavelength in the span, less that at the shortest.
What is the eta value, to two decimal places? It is 0.26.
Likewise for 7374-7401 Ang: -0.54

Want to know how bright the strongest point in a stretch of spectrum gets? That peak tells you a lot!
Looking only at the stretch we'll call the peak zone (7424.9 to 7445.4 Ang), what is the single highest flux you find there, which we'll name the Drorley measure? 25.45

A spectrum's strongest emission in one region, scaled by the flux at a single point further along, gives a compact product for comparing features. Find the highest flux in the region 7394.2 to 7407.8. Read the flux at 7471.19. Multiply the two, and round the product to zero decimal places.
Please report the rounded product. 654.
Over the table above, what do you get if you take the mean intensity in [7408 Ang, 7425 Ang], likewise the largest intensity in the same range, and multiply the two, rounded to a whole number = 642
